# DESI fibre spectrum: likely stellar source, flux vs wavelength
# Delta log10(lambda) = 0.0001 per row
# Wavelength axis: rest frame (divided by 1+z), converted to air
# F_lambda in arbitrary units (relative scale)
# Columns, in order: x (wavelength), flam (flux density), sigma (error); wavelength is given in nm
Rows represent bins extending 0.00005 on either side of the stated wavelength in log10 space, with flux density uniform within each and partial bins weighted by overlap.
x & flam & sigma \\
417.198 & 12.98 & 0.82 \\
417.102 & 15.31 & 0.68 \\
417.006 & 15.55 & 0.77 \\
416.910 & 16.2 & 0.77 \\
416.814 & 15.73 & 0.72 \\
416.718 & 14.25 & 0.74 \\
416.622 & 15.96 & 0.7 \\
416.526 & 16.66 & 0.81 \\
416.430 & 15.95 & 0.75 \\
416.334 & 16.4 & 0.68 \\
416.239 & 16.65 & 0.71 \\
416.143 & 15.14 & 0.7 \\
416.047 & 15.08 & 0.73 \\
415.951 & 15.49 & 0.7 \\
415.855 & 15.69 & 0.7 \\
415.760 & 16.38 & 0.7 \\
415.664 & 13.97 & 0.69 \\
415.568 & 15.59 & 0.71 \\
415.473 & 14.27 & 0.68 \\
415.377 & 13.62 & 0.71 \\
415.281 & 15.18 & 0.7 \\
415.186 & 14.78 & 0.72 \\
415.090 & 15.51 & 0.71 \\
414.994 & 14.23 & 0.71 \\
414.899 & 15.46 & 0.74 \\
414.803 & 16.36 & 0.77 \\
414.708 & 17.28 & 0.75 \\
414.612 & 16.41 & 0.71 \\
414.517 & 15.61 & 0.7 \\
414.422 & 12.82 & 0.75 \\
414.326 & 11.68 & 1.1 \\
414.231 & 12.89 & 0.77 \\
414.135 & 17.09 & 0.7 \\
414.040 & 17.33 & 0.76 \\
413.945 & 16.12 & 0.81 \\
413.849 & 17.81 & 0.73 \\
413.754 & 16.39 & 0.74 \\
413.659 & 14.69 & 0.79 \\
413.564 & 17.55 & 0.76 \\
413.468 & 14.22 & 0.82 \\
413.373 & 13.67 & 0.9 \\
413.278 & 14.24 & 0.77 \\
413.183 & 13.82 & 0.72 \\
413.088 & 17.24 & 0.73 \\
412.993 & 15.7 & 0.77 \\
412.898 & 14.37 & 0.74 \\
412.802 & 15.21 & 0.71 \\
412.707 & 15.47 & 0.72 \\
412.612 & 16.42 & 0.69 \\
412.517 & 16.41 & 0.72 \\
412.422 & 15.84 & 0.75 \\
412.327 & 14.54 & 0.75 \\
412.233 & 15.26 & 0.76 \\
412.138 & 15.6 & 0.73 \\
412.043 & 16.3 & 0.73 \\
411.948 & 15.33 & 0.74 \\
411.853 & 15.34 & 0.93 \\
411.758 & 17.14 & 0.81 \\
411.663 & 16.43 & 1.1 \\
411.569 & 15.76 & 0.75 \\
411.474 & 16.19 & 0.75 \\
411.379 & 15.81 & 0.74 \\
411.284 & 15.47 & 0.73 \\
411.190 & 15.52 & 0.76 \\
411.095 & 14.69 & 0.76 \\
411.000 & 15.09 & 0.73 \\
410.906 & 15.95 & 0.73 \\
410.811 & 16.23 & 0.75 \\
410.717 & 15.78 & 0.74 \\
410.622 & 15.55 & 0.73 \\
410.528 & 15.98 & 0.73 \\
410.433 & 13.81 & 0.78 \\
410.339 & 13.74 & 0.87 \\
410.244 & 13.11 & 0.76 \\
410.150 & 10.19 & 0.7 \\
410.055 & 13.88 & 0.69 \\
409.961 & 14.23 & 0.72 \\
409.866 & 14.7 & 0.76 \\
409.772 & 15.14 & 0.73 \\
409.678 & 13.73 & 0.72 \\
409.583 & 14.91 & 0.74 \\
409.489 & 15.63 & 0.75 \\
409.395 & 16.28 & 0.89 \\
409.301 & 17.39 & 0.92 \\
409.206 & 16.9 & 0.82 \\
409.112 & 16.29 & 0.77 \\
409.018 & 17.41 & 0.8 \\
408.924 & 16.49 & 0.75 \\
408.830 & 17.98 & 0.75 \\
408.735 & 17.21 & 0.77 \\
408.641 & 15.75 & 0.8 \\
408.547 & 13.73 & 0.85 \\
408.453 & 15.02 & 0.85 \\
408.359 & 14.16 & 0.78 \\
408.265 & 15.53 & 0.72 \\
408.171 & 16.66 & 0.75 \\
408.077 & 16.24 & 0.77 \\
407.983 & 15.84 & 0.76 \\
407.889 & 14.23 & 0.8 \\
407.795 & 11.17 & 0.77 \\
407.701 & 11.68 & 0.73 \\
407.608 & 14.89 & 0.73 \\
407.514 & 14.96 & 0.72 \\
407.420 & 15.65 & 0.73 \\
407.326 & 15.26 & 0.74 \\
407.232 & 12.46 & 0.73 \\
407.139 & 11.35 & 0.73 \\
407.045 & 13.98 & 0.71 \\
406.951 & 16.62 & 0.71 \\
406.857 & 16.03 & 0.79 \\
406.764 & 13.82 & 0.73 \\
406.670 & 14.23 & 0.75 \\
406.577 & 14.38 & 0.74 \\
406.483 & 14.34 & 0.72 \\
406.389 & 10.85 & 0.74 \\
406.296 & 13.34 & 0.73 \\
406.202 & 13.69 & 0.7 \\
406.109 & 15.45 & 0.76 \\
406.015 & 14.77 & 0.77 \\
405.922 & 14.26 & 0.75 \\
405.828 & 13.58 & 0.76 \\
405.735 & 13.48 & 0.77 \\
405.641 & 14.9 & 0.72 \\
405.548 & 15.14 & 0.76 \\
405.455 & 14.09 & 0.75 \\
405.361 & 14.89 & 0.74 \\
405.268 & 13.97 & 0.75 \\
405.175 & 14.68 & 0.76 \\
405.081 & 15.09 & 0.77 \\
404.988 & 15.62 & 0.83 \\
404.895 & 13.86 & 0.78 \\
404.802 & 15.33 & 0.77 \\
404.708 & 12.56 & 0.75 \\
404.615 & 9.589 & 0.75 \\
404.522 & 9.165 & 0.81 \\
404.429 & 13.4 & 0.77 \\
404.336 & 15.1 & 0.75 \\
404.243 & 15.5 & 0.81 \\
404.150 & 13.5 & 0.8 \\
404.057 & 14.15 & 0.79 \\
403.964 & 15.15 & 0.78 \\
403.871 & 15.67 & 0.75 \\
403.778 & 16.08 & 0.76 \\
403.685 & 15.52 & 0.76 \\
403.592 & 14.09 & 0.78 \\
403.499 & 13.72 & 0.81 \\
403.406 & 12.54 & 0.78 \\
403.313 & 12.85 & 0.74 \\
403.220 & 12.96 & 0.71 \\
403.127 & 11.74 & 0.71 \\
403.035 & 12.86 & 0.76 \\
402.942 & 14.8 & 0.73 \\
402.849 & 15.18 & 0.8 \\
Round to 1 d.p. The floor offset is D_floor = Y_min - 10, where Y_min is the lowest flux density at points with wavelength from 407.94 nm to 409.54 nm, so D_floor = 3.7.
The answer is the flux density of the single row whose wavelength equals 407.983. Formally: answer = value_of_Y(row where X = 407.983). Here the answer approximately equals 15.84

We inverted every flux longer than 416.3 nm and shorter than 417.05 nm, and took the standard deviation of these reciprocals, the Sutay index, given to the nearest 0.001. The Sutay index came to 0.003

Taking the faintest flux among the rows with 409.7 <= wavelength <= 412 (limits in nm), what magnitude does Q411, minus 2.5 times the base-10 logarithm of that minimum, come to -2.52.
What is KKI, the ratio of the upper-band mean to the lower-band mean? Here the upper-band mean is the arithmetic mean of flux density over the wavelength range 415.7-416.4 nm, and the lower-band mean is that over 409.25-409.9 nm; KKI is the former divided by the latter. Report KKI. 1.03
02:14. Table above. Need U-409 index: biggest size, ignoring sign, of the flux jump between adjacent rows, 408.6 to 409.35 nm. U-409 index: 1.5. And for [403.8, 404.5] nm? 2.0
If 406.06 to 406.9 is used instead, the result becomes 3.5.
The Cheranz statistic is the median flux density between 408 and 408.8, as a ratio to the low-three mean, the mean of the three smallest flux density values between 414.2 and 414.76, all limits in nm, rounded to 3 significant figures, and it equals 1.25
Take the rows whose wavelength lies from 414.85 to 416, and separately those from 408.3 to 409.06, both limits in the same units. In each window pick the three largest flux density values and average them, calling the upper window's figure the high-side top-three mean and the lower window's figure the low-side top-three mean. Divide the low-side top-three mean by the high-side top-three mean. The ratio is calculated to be 1.10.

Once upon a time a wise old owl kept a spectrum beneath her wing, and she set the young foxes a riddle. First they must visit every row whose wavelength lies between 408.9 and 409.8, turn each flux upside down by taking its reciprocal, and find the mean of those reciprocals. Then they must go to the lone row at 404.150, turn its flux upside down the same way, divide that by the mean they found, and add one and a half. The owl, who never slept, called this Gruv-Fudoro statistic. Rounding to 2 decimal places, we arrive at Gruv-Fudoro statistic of 2.68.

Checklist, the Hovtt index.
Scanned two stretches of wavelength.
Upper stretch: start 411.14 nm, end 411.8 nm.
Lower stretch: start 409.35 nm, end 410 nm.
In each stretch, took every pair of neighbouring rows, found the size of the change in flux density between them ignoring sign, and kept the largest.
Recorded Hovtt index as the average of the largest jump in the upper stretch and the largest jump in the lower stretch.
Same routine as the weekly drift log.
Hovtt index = 1.1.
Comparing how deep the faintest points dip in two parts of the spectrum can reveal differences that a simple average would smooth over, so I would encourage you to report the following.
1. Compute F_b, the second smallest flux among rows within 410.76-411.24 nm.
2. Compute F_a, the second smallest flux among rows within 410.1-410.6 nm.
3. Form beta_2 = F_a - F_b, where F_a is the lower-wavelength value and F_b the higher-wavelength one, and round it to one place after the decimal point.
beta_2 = -2.0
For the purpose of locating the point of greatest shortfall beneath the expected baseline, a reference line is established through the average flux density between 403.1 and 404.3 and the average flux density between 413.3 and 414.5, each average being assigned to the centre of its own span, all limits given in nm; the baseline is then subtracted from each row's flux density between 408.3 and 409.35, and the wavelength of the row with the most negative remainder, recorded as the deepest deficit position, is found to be 408.547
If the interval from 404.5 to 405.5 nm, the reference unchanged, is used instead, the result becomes 404.522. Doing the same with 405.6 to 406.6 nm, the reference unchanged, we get 406.389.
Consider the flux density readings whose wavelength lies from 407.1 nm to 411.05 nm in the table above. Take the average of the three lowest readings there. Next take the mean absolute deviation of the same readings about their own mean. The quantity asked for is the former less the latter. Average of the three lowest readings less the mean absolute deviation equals 9.6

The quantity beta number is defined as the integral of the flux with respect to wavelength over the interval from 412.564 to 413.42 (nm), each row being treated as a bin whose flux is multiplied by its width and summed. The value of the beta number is 12.95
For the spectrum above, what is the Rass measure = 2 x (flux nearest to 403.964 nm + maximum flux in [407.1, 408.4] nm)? 63.6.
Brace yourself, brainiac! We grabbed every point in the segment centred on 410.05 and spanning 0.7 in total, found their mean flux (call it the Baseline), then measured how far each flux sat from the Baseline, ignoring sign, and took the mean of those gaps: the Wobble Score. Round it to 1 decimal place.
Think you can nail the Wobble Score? 1.1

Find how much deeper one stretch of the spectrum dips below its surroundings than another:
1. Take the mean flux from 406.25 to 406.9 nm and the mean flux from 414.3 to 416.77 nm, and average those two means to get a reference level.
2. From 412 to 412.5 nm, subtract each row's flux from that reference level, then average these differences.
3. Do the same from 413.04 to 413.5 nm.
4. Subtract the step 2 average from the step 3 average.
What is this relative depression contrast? 0.9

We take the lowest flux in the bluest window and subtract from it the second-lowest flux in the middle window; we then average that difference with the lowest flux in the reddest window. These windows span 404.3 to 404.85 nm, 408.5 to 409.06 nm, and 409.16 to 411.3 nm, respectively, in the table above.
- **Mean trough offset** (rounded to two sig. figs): 1.8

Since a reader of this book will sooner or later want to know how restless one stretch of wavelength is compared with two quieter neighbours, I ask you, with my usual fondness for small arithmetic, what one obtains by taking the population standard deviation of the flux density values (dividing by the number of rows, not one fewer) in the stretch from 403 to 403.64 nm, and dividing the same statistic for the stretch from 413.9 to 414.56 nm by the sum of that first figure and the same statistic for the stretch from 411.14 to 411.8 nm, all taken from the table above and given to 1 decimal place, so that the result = 1.7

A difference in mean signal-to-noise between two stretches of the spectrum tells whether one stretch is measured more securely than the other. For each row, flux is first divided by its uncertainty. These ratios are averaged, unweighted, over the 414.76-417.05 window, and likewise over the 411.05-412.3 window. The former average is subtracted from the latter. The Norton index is -1.2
